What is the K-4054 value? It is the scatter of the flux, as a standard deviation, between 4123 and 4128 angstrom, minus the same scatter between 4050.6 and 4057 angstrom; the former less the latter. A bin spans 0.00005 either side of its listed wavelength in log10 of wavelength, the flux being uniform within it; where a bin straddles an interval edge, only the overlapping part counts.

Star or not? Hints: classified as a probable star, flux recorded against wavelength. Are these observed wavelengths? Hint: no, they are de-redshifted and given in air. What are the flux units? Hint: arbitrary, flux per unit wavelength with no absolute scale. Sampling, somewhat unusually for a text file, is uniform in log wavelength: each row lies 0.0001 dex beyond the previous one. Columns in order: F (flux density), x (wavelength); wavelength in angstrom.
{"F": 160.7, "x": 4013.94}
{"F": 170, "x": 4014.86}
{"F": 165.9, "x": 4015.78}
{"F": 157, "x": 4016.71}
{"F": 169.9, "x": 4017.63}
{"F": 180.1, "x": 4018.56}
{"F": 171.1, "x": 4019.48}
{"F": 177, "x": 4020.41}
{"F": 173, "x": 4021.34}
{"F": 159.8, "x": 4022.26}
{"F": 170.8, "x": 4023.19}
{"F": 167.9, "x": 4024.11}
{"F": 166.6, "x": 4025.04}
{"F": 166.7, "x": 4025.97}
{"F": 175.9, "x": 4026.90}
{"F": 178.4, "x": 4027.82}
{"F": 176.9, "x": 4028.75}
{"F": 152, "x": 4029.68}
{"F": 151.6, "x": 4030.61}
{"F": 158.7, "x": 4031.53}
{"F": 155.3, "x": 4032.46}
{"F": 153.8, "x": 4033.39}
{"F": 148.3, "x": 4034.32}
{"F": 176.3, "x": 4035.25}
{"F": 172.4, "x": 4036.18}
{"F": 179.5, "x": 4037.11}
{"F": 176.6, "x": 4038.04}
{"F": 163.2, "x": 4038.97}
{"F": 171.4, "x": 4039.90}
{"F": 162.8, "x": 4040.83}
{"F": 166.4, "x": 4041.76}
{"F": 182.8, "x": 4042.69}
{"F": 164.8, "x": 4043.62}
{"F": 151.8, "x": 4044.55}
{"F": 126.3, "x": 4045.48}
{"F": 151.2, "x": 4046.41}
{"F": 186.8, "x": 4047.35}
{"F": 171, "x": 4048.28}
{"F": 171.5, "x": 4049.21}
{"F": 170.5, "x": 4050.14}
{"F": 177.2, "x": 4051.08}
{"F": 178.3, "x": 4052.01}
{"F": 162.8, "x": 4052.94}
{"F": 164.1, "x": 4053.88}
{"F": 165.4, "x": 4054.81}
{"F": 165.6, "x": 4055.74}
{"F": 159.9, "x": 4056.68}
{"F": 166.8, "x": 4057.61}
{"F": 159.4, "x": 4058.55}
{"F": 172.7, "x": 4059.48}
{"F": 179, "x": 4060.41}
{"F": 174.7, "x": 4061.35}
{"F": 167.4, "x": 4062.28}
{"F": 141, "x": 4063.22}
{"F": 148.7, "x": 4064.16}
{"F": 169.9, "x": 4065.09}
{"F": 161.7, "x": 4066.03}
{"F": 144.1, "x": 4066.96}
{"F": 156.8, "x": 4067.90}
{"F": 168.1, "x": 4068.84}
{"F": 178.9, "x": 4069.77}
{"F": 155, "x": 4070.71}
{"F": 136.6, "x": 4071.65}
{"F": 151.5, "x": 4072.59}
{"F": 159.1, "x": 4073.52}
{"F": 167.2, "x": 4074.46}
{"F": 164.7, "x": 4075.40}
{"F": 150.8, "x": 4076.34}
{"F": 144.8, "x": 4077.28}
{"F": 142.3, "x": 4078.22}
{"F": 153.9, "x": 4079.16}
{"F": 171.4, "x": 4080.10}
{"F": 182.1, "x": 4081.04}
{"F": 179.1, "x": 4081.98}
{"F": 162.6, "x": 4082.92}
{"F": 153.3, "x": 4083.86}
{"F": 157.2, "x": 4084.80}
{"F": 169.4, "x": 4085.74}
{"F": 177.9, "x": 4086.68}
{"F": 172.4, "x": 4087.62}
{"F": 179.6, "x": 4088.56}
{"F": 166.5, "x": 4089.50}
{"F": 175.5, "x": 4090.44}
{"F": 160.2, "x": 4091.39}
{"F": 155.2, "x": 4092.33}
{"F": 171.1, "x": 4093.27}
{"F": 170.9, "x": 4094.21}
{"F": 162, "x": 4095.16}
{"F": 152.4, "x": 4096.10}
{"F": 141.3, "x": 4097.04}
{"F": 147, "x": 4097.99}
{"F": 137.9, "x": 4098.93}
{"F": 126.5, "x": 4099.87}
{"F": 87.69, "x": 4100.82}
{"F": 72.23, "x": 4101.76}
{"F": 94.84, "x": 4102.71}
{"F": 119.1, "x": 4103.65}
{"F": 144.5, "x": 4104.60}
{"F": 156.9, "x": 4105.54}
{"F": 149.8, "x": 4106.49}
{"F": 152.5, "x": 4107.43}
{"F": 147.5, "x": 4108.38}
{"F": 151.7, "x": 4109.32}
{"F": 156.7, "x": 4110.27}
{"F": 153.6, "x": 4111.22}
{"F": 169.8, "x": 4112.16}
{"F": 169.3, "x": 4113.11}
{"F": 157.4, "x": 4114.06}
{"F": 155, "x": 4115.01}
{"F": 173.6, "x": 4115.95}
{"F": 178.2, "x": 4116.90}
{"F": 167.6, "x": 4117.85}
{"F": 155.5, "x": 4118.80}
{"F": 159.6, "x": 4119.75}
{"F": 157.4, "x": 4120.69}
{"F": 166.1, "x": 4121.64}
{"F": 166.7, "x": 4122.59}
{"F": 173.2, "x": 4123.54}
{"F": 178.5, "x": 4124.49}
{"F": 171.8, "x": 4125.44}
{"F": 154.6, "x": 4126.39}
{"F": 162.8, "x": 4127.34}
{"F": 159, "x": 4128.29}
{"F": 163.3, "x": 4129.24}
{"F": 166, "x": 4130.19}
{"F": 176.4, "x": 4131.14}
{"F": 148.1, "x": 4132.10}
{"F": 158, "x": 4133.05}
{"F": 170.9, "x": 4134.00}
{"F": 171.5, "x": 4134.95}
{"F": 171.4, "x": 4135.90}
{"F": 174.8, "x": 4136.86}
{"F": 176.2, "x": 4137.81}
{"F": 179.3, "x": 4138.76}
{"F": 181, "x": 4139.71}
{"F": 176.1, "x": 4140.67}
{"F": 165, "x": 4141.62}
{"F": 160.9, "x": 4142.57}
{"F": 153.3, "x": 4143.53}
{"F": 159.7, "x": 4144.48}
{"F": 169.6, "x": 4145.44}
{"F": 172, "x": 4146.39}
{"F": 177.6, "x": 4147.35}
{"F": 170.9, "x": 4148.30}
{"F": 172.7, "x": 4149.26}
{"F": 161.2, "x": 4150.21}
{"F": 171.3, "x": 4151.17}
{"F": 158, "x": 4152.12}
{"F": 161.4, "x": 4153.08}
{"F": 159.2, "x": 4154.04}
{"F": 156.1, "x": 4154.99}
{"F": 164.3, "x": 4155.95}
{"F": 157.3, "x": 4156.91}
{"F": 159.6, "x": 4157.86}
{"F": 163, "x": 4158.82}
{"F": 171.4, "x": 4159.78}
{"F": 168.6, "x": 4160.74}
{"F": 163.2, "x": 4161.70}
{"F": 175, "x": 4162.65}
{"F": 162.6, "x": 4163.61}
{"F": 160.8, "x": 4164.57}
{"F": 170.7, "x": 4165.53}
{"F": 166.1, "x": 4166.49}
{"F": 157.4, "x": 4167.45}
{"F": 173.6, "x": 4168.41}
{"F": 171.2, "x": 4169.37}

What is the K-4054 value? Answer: 2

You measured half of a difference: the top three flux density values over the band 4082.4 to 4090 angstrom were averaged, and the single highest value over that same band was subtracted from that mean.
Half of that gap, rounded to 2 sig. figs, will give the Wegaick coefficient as -1.5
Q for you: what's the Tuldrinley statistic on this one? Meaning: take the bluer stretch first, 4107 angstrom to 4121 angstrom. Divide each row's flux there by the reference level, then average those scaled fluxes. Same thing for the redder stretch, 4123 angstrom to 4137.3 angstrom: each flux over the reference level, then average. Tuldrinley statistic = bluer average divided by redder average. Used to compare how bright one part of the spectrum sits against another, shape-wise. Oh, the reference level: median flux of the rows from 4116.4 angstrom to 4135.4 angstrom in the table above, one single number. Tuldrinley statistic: 0.96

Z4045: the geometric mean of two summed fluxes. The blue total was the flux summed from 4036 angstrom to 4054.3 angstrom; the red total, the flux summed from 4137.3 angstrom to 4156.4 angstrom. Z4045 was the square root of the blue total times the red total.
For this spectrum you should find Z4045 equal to 3349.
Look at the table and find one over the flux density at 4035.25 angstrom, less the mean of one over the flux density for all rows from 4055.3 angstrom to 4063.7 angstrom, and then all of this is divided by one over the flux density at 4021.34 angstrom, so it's -0.07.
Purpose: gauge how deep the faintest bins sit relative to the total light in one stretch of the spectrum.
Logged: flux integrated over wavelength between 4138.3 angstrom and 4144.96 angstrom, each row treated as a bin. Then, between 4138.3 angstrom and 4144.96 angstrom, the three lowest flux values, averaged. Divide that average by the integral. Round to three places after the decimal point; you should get 0.141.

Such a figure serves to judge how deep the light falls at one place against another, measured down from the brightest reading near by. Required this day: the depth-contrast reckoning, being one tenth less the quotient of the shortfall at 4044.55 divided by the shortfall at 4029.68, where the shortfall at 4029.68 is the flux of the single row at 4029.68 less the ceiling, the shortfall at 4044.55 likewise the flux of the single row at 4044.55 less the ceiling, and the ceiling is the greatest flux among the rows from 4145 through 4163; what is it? -0.9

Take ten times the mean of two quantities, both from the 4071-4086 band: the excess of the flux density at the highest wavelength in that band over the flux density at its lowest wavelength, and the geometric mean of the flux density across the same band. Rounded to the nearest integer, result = 957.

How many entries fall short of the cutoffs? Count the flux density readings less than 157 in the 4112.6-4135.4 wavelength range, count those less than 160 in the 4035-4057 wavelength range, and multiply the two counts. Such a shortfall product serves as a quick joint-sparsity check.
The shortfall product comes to 16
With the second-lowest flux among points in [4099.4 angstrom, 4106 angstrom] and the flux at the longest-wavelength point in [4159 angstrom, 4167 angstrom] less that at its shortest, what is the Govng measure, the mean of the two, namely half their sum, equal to 41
